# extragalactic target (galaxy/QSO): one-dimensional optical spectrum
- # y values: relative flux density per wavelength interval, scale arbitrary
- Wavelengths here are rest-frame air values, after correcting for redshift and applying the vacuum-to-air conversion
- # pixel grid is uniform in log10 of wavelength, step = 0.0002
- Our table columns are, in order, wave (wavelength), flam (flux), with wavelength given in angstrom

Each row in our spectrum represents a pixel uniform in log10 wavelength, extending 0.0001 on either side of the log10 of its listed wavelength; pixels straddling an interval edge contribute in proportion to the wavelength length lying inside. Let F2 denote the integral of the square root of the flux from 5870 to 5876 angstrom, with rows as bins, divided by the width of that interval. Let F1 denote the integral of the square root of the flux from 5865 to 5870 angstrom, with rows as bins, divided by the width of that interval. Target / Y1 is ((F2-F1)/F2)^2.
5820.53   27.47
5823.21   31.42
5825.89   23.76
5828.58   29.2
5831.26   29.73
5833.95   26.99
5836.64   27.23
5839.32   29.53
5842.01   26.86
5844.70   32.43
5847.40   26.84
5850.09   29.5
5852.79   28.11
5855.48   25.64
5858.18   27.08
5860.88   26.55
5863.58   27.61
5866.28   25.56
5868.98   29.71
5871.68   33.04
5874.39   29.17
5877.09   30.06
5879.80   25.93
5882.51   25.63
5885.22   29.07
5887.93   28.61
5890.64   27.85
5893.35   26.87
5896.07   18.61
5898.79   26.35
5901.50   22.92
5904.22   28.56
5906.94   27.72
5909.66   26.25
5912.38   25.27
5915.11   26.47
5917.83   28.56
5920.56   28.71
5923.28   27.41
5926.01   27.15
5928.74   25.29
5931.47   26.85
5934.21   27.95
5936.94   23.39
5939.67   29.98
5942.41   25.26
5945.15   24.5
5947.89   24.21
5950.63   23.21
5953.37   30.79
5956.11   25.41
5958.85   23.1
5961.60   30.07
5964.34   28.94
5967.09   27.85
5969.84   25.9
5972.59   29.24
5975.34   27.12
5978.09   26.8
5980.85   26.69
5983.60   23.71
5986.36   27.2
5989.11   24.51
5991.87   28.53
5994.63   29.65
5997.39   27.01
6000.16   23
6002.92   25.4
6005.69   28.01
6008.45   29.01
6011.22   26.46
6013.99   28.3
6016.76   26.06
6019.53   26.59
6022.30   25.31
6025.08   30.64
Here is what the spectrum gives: 0.0033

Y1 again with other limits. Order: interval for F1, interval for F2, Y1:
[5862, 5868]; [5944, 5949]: 0.0024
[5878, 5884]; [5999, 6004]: 0.0015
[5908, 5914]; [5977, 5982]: 0.0002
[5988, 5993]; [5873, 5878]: 0.0029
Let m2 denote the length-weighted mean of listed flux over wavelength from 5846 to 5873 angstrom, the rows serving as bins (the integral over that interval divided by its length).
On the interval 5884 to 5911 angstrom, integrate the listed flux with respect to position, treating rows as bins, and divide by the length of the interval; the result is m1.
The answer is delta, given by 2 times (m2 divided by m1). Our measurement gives 2.13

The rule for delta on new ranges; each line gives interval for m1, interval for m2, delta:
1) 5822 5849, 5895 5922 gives 1.83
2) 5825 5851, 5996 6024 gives 1.88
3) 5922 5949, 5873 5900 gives 2.05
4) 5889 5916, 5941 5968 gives 2.05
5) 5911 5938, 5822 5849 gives 2.12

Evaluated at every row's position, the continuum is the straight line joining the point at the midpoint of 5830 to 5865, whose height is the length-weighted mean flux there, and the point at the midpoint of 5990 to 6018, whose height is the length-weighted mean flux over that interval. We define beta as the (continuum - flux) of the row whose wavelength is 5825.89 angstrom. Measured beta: 4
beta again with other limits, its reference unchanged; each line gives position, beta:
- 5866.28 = 2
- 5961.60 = -3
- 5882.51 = 2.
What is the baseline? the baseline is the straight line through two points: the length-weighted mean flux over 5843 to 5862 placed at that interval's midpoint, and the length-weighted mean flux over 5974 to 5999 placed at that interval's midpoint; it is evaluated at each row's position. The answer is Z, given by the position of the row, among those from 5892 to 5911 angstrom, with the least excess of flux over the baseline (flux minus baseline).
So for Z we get 5896.07 angstrom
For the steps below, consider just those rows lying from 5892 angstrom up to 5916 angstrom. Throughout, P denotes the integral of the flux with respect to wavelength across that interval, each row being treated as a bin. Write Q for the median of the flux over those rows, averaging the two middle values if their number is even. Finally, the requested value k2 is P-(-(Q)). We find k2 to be 636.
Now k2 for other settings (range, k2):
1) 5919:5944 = 699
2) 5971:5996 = 703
